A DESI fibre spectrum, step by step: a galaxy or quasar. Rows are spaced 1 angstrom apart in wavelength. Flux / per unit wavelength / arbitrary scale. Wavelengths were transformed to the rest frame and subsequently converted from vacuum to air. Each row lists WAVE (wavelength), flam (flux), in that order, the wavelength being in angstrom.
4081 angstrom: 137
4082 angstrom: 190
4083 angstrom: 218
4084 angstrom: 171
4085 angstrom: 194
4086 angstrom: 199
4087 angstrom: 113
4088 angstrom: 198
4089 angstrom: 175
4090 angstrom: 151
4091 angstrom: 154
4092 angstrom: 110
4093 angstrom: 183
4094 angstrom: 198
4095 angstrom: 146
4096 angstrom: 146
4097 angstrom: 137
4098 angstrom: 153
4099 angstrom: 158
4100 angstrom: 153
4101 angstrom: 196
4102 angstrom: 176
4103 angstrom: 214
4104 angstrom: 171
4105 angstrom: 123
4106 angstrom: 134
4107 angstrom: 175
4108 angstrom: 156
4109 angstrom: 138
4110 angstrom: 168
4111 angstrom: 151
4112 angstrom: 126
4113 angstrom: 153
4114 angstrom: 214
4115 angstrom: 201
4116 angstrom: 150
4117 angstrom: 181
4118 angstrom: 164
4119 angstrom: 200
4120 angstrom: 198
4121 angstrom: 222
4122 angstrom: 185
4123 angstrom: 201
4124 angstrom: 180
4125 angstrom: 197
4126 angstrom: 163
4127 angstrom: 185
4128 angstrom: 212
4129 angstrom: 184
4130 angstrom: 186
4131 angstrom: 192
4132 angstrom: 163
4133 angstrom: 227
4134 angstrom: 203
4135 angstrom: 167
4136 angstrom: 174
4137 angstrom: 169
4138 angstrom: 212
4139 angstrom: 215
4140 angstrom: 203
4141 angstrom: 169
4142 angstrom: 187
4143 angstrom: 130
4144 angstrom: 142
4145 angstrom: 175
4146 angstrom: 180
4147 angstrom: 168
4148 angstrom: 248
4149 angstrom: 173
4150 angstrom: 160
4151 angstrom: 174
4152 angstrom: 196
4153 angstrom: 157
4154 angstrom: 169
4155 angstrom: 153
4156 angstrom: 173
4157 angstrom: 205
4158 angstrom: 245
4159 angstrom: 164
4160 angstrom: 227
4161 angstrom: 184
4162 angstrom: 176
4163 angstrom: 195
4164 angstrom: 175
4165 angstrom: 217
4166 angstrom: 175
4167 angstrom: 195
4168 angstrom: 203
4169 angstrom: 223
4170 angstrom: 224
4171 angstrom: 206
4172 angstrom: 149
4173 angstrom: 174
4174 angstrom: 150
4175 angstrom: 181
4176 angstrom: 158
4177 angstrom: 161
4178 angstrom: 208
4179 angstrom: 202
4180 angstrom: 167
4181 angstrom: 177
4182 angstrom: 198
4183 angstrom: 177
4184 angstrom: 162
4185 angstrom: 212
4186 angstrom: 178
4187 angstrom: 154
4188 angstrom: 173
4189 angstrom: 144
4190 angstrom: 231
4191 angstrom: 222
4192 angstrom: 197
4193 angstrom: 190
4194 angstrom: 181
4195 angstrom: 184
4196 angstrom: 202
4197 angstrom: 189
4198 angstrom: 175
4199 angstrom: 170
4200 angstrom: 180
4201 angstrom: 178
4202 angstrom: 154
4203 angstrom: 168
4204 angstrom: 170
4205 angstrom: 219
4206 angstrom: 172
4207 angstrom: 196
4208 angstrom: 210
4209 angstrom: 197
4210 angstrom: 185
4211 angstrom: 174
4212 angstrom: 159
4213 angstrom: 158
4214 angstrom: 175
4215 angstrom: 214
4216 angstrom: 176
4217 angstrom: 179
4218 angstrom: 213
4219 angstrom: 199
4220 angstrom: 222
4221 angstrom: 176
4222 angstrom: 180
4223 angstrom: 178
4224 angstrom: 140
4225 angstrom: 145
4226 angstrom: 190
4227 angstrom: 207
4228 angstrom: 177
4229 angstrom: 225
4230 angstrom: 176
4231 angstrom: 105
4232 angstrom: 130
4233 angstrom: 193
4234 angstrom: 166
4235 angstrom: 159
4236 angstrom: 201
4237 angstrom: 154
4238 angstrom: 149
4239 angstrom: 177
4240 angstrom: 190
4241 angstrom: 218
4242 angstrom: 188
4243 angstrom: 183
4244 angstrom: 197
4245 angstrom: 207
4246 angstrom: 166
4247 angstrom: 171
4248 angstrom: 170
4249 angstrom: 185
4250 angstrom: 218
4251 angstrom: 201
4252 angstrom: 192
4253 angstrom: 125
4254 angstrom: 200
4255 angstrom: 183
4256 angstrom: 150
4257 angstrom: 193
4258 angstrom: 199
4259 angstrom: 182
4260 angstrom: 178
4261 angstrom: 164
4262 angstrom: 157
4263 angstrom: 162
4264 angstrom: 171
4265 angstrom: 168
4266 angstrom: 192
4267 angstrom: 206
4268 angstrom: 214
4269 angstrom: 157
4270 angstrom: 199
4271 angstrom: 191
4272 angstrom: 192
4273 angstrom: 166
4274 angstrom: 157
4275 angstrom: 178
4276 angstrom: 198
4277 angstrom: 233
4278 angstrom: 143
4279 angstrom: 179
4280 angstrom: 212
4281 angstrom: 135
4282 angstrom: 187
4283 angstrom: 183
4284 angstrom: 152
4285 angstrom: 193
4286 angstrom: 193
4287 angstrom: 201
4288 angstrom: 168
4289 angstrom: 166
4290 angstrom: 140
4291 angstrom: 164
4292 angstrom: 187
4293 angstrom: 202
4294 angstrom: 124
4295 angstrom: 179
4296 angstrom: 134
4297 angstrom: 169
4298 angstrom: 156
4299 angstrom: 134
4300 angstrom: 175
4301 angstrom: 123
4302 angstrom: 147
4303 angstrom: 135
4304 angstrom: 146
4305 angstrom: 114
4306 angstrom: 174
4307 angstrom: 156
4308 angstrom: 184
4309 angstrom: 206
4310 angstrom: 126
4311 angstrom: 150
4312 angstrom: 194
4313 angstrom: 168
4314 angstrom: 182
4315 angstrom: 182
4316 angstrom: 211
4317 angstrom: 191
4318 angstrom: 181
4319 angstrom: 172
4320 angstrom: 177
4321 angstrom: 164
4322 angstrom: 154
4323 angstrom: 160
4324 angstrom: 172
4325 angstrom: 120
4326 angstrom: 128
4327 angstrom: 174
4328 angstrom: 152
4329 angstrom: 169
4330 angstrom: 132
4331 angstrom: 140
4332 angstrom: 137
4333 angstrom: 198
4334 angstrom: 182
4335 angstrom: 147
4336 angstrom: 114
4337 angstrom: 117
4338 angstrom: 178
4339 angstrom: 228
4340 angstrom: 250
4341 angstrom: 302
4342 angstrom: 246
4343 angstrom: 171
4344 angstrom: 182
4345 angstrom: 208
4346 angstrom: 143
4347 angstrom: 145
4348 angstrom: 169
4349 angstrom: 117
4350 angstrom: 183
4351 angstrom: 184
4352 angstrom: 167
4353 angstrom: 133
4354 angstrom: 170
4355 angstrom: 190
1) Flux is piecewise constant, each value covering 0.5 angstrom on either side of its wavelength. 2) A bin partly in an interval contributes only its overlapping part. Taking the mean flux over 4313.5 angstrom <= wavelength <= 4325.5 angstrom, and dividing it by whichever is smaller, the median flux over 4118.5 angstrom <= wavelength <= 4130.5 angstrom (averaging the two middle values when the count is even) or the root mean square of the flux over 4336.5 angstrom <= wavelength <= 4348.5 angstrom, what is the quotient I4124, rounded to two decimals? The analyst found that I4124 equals 0.90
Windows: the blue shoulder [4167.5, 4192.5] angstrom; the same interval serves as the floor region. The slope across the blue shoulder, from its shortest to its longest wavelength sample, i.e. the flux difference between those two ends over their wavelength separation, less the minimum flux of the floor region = -144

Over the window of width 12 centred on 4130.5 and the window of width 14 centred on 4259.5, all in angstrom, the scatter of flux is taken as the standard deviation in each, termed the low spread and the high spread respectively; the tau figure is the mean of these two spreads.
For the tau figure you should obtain 20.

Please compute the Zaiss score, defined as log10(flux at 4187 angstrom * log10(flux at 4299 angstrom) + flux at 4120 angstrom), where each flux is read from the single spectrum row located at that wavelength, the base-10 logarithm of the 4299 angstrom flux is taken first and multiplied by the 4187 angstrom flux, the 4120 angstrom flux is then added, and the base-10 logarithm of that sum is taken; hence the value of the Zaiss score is 2.72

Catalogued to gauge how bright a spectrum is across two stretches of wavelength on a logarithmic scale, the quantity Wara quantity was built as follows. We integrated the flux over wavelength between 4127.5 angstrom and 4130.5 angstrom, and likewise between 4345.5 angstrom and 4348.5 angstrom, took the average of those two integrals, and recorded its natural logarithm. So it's 6.25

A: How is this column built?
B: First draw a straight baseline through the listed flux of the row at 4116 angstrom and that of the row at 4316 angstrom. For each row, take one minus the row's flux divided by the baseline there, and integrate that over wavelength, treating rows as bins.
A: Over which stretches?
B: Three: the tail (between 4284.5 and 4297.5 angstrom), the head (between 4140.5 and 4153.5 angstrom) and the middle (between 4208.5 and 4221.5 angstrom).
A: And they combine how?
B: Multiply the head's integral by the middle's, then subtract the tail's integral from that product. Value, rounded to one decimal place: -1.5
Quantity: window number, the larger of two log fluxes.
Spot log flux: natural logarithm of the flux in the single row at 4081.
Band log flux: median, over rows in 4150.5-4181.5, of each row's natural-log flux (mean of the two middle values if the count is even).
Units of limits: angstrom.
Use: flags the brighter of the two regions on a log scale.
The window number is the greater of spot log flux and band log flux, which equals 5.176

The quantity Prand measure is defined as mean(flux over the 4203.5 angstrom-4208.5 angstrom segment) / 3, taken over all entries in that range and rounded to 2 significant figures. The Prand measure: 64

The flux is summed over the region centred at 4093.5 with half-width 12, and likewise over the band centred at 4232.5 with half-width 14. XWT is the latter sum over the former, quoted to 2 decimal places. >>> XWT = 1.24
